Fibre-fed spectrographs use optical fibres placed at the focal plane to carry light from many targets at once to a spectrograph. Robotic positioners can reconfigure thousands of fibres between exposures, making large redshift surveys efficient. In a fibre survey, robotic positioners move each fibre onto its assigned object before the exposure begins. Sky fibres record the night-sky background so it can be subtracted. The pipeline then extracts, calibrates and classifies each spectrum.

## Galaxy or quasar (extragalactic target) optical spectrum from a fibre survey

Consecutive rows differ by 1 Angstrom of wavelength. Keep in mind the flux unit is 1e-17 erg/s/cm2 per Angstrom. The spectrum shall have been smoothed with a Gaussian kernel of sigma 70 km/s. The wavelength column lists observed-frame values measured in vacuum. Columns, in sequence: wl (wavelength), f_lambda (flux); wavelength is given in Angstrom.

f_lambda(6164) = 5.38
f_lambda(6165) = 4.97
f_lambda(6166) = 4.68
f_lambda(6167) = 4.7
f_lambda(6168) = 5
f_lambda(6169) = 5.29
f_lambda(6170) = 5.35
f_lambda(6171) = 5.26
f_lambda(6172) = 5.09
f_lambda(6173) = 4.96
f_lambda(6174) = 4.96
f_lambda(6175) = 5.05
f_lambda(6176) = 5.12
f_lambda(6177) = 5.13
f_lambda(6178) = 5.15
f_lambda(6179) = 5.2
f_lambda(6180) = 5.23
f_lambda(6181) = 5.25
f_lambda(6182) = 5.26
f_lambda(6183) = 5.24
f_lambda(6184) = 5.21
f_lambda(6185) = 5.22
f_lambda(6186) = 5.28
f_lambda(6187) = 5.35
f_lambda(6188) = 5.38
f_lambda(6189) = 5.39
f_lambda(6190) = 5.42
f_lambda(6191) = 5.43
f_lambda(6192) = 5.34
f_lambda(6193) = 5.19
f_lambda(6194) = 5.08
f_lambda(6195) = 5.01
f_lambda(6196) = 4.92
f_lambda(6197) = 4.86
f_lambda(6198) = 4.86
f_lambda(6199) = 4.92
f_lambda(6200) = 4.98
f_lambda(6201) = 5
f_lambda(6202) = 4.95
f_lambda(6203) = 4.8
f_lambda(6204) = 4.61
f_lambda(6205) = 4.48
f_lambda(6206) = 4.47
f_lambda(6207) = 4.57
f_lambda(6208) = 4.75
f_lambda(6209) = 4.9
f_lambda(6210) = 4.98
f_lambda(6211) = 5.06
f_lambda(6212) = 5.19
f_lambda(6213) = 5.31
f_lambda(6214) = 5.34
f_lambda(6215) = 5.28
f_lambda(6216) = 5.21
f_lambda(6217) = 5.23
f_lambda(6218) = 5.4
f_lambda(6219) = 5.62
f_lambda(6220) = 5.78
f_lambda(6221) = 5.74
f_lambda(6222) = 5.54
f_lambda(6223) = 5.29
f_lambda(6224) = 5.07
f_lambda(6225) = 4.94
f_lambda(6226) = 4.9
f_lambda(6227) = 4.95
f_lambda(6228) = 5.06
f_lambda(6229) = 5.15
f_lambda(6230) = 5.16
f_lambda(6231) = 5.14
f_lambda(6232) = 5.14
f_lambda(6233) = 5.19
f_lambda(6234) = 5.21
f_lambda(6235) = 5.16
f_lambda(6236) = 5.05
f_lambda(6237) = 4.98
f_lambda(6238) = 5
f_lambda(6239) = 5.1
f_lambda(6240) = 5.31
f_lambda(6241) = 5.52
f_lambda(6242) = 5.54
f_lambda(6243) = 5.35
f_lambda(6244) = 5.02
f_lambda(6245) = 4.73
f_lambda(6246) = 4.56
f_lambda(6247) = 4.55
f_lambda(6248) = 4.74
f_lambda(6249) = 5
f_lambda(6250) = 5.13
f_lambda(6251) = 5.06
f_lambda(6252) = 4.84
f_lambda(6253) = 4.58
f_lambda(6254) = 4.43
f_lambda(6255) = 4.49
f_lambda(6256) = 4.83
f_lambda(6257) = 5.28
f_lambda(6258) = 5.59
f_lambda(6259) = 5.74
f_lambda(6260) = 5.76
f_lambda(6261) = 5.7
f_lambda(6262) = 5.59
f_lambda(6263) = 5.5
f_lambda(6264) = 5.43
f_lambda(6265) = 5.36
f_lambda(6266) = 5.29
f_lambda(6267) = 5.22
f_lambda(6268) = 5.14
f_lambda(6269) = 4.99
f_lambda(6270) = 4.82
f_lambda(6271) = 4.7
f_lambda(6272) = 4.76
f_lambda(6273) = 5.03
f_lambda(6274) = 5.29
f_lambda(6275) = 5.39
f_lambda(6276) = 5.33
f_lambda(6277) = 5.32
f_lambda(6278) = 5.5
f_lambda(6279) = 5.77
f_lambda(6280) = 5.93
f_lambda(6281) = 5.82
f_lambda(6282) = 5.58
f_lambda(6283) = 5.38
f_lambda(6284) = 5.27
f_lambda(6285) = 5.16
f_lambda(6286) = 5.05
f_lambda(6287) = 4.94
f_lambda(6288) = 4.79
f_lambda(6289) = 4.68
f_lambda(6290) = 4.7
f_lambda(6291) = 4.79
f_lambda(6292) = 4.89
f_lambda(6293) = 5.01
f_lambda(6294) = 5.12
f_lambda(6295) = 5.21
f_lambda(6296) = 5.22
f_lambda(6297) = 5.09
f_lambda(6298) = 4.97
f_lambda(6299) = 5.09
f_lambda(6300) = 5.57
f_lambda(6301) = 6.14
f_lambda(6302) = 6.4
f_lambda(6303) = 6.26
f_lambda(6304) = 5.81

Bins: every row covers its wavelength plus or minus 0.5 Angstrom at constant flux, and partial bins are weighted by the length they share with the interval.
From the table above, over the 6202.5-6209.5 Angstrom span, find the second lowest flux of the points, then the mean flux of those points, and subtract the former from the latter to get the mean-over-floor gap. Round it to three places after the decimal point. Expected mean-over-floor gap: 0.174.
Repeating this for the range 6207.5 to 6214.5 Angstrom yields 0.176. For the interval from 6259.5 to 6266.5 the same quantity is 0.159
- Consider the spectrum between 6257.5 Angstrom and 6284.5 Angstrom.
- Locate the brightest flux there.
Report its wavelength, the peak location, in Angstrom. 6280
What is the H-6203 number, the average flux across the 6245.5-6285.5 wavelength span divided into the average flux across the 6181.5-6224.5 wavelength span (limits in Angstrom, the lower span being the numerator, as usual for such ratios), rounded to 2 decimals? 0.99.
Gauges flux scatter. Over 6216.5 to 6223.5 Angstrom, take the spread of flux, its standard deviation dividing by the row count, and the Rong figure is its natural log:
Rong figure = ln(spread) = -1.6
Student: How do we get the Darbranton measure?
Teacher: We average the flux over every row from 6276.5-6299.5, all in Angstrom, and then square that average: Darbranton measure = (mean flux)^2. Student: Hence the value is 26.9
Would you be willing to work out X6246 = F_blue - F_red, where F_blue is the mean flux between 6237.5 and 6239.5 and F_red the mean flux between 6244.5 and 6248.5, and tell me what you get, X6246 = 0.4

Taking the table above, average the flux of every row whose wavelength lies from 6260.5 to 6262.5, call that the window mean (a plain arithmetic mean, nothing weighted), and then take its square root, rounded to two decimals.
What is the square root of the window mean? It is 2.38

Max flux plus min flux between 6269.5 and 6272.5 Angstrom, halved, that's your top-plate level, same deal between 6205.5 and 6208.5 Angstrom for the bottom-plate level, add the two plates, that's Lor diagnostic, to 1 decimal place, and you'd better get 9.4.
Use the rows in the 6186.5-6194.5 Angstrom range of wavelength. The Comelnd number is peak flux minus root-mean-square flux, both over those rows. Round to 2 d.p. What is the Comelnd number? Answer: 0.11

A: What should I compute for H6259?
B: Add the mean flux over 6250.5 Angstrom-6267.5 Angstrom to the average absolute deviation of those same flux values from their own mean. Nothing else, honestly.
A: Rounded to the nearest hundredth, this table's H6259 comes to 5.58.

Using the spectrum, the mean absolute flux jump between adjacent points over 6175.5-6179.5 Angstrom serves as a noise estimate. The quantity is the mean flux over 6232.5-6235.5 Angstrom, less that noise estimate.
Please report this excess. 5.2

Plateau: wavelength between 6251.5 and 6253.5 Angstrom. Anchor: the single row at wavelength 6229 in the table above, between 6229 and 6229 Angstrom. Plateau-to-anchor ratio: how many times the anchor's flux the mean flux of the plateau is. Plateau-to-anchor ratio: 0.91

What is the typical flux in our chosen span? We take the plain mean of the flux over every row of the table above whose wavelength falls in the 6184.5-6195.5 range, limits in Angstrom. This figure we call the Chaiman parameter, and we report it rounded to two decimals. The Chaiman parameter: 5.28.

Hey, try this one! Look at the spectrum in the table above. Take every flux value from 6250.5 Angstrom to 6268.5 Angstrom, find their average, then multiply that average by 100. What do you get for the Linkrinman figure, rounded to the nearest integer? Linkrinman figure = 521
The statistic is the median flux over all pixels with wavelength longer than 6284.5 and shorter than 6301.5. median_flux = 5.05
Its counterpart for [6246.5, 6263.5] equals 5.06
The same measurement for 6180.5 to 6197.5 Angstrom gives 5.25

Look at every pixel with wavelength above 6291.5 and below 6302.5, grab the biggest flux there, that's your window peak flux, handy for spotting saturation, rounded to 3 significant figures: 6.40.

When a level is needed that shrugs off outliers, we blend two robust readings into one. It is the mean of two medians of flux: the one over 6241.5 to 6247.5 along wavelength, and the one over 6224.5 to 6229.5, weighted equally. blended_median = 4.91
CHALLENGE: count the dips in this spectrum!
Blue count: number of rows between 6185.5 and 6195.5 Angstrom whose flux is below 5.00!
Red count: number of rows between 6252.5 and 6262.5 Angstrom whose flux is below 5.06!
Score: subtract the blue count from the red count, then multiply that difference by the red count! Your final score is 16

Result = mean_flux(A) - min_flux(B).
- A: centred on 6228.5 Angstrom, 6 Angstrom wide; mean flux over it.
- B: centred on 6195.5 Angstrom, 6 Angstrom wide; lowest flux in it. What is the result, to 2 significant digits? 0.20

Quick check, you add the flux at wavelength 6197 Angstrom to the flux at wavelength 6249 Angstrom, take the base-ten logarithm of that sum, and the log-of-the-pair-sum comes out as 0.99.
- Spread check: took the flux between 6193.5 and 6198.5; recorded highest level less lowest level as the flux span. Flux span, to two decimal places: 0.22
